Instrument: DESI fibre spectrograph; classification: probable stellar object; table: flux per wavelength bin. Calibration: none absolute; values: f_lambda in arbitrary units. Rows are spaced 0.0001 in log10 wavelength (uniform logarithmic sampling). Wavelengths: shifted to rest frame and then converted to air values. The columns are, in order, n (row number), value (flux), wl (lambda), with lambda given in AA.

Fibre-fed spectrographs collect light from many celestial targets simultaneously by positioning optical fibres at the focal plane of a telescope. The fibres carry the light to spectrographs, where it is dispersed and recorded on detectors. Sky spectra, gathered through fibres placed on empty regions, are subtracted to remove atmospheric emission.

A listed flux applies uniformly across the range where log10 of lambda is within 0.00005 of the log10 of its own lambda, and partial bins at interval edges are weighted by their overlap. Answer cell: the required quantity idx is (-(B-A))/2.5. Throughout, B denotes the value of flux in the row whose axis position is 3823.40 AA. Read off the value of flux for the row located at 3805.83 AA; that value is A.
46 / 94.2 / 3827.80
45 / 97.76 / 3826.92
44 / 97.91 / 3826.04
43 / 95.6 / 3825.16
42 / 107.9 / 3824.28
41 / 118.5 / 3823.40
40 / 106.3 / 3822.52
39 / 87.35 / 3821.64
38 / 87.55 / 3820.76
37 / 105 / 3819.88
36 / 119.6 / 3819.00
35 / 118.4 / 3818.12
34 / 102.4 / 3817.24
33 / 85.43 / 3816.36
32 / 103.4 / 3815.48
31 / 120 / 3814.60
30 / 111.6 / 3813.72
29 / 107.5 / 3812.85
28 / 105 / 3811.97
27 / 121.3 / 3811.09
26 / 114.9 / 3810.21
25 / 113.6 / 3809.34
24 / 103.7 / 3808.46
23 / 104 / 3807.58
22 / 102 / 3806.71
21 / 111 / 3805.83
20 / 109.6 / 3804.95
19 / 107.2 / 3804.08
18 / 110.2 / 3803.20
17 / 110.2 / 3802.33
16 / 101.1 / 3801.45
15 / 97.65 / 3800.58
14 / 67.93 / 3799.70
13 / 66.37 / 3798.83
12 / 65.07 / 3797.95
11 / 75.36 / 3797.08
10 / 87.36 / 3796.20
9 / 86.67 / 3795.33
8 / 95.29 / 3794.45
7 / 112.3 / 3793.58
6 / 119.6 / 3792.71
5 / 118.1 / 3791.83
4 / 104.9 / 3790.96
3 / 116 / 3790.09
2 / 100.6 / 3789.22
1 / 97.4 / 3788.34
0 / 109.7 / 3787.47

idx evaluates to -3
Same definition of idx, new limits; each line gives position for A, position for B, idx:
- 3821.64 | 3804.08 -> -8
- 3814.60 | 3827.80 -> 10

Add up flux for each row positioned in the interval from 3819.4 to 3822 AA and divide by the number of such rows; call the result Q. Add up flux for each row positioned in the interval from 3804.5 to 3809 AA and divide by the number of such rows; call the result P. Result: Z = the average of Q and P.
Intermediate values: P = 106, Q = 93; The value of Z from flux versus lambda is 100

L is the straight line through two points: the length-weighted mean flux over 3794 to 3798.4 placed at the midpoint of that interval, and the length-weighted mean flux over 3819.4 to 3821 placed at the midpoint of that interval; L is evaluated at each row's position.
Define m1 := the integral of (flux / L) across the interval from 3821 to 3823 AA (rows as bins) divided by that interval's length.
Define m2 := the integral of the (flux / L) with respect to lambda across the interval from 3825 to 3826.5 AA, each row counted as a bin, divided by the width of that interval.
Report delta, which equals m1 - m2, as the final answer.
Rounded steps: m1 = 0.97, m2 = 1.0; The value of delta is 0.0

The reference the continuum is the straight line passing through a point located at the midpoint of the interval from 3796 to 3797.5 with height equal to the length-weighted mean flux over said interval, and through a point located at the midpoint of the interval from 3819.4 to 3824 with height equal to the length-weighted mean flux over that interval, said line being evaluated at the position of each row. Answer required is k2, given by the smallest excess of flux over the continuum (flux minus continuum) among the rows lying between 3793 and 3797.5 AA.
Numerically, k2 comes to -5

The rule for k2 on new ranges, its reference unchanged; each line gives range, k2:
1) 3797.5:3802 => -16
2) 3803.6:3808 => 13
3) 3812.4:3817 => -11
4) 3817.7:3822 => -14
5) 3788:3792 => 24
